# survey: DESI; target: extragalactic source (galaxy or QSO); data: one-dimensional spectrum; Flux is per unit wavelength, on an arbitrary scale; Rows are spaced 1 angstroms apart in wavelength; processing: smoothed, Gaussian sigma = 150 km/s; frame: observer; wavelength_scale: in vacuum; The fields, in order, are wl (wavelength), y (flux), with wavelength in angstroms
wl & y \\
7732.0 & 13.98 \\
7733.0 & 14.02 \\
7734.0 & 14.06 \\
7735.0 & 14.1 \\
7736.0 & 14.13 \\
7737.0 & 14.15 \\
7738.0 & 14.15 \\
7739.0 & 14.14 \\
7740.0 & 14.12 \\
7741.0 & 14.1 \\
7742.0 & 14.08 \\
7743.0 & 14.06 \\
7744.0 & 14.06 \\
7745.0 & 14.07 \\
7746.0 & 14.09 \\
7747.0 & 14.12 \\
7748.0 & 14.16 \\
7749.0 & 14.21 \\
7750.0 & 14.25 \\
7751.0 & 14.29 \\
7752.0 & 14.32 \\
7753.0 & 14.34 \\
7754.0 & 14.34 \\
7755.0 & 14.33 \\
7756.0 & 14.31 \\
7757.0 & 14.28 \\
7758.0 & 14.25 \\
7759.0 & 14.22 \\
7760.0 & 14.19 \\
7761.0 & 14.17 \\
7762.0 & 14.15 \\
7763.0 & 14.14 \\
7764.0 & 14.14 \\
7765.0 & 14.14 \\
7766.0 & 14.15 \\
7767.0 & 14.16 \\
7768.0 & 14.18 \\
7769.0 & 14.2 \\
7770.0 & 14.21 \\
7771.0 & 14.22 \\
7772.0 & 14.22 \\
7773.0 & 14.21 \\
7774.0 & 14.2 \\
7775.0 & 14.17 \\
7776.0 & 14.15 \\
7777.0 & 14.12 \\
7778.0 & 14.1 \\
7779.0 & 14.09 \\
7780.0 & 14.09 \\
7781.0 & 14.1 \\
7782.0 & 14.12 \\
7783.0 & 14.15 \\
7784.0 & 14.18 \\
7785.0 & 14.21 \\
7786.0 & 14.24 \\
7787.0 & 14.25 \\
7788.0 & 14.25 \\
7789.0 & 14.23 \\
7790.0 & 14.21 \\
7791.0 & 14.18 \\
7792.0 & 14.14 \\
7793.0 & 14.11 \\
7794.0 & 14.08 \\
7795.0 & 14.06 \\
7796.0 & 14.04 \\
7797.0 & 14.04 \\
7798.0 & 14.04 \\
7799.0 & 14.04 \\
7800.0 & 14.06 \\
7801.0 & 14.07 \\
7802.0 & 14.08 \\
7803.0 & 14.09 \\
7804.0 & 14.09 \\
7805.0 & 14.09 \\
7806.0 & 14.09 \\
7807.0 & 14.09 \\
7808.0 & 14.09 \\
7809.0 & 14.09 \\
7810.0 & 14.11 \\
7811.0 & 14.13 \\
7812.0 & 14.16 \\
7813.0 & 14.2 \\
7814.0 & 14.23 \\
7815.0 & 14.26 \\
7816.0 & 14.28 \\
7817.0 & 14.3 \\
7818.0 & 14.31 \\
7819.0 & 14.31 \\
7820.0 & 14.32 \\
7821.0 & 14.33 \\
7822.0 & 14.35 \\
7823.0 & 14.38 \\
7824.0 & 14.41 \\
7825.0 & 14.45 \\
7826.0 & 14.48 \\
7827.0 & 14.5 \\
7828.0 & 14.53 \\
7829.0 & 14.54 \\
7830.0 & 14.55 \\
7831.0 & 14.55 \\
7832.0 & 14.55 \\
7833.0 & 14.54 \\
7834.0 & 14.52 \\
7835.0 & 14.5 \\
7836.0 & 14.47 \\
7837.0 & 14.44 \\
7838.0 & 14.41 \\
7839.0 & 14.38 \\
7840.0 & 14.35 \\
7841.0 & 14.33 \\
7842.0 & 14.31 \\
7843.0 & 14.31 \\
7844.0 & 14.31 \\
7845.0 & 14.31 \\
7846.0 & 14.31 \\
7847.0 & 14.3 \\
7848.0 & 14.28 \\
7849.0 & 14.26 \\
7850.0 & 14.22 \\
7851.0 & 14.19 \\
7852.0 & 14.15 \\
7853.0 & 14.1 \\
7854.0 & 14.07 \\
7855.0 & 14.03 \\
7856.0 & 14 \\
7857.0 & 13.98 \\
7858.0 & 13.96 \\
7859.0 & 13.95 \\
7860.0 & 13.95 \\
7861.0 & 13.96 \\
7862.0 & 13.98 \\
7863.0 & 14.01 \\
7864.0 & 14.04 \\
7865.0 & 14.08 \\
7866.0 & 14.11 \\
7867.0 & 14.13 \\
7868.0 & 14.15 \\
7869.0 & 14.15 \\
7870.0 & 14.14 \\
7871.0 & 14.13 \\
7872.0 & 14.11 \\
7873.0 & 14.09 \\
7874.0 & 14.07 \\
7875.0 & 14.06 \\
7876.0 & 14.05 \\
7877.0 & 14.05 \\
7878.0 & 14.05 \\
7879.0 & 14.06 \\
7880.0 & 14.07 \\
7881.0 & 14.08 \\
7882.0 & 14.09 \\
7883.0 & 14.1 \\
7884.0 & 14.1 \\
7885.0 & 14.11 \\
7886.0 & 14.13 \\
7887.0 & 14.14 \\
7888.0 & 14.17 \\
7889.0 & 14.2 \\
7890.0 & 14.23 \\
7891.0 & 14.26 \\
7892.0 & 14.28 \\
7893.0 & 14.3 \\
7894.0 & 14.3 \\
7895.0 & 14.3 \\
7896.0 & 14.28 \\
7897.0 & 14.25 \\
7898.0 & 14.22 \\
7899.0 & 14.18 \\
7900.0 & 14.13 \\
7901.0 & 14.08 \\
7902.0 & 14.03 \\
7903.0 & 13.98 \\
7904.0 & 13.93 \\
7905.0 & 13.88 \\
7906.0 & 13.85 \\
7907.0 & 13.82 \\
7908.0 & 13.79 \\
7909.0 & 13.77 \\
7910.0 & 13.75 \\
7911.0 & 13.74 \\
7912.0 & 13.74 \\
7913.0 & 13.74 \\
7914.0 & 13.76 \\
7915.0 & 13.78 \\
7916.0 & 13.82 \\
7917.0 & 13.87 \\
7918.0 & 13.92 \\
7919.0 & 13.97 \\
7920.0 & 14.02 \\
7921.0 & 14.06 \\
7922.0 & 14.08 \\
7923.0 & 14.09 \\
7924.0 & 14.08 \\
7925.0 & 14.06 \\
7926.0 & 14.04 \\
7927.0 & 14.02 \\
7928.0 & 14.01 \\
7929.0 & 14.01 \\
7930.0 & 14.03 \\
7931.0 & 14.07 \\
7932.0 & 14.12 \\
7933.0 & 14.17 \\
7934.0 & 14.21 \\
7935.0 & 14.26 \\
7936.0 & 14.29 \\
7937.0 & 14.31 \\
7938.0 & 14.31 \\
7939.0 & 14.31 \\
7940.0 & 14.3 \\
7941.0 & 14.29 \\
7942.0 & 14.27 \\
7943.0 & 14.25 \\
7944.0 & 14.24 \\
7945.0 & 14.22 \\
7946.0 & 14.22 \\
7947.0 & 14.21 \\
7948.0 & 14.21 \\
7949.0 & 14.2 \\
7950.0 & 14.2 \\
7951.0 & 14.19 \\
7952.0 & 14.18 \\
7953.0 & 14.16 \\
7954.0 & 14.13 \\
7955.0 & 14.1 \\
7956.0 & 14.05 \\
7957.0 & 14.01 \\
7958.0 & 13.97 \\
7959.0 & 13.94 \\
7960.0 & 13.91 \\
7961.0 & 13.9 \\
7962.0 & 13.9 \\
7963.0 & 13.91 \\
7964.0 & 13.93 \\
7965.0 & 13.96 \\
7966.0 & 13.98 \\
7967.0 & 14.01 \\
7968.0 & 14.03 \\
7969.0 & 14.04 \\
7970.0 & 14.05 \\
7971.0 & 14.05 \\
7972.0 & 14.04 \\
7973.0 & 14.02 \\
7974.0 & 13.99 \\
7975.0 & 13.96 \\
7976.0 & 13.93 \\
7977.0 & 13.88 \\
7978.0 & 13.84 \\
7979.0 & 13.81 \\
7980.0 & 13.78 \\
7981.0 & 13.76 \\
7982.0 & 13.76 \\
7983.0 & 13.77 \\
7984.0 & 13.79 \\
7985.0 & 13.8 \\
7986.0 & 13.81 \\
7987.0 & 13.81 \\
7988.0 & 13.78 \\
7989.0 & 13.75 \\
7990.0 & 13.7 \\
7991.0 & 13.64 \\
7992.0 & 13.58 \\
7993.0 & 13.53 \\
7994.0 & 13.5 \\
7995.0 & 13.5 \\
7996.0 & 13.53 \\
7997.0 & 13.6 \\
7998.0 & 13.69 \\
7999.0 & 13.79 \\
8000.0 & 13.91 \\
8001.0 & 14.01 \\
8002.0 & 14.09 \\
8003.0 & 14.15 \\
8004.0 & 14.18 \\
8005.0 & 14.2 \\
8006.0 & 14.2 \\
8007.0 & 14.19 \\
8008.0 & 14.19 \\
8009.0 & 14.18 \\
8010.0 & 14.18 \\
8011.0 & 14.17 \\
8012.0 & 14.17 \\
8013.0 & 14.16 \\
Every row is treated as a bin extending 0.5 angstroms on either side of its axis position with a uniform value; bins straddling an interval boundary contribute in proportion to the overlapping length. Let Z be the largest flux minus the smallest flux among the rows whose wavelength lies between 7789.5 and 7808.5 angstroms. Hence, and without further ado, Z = 0.17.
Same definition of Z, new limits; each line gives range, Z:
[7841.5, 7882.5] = 0.36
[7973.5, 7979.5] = 0.18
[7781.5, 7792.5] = 0.13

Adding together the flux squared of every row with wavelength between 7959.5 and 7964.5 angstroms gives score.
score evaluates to 967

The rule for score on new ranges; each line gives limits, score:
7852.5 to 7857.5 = 985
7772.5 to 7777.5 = 1004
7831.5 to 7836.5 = 1054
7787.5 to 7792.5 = 1008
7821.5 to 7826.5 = 1039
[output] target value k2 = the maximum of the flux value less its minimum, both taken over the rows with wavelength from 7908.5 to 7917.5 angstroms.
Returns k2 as 0.13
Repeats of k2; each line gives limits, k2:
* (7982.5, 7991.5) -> 0.17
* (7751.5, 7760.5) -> 0.15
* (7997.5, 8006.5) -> 0.51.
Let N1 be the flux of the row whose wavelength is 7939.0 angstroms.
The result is 14.31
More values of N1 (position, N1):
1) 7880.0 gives 14.07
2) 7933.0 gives 14.17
